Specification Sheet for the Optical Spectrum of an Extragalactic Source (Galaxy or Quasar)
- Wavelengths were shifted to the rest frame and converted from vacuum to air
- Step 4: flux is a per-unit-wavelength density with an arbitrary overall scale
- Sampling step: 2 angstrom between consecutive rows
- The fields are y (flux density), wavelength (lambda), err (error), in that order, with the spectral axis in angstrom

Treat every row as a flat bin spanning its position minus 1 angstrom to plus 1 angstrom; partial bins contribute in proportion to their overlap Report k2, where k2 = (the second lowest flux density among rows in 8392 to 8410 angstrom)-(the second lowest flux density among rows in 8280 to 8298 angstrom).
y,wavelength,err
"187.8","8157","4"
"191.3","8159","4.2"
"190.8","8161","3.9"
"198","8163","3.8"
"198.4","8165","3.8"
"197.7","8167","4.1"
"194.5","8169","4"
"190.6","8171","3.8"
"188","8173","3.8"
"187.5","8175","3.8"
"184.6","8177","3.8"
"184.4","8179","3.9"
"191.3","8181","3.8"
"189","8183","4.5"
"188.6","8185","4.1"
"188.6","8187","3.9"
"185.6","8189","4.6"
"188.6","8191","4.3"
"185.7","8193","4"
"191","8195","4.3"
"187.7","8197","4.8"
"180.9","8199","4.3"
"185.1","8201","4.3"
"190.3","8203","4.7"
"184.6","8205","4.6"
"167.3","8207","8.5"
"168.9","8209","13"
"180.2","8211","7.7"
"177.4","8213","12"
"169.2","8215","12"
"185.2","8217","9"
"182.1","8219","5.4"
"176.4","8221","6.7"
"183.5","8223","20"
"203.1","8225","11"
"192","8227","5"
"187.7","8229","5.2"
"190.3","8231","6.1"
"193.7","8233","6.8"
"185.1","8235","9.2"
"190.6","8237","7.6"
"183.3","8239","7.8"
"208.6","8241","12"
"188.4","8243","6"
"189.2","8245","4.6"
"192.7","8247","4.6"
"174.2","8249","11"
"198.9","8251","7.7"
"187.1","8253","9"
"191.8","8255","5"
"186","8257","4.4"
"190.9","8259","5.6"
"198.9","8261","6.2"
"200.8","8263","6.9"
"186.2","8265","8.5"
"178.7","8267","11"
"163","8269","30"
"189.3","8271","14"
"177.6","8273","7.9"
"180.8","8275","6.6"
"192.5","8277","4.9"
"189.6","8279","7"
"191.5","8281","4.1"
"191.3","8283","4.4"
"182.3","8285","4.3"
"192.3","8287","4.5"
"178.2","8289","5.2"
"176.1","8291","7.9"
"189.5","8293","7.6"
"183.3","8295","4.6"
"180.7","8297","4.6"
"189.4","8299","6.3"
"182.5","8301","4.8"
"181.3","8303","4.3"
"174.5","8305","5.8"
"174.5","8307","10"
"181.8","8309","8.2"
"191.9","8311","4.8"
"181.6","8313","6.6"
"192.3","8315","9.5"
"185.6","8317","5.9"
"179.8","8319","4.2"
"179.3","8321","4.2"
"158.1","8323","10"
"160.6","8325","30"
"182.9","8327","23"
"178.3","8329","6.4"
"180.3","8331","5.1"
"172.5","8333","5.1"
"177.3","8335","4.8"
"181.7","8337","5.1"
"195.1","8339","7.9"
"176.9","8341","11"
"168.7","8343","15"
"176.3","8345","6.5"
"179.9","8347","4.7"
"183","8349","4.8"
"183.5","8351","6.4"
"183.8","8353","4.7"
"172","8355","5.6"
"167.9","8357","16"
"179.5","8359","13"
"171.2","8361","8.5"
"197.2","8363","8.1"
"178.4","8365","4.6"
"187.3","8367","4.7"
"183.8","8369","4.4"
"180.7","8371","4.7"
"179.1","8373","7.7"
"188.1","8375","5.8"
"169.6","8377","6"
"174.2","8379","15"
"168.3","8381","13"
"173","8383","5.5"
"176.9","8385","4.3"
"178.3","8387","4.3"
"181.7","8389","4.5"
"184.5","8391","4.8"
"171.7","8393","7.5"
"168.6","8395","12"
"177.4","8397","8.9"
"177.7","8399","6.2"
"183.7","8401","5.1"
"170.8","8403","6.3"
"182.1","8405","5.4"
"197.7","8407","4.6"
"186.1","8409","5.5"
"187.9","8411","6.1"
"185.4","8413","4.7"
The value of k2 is -7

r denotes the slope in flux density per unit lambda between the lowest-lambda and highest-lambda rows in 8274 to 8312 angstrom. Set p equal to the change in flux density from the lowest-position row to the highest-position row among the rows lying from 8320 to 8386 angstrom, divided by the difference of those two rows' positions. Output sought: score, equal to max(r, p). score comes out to 0.3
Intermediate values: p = -0.04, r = 0.3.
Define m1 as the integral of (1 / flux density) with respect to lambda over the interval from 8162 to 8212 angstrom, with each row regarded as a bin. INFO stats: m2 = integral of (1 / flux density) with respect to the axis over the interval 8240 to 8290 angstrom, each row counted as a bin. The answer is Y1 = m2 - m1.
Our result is -0.001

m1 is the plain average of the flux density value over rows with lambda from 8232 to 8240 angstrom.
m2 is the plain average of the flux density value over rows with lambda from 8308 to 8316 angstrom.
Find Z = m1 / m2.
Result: 1.01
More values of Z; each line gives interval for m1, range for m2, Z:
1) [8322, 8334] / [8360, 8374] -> 0.94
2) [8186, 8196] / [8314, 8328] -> 1.06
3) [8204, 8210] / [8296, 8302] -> 0.94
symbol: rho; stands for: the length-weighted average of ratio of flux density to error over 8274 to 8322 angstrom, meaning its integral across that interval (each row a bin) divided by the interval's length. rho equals 33.9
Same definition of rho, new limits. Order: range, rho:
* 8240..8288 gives 30.0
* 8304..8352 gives 27.4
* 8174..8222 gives 36.6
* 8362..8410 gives 31.0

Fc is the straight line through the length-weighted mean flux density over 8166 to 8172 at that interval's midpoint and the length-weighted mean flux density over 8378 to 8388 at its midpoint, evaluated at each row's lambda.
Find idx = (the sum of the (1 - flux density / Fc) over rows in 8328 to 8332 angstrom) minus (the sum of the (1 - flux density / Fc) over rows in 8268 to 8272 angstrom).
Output -0.10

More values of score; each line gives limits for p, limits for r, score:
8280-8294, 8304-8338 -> 0.2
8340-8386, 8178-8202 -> 0.0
